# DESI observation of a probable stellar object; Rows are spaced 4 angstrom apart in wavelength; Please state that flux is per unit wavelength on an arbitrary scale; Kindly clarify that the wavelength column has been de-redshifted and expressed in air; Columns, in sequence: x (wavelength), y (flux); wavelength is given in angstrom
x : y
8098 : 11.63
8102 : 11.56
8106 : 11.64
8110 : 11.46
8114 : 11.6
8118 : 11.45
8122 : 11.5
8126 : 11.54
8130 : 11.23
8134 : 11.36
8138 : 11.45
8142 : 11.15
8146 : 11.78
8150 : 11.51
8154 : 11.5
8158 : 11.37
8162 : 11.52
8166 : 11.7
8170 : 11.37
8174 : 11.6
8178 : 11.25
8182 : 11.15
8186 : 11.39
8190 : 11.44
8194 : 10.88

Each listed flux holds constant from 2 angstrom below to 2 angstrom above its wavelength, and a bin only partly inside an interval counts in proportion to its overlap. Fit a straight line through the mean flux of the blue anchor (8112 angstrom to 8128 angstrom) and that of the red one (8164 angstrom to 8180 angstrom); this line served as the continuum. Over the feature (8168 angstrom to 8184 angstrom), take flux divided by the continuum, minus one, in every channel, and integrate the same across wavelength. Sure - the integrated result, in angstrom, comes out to -0.187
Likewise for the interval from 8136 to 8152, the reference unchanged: -0.042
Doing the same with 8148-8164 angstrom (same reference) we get -0.025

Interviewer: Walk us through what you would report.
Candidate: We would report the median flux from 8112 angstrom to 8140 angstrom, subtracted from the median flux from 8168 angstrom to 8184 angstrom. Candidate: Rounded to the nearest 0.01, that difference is -0.14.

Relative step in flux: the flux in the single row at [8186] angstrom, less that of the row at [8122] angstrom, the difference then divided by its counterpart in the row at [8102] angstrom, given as -0.010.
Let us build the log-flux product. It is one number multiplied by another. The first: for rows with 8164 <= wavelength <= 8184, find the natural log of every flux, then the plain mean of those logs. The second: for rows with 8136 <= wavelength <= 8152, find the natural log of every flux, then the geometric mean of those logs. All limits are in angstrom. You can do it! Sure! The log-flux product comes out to 5.94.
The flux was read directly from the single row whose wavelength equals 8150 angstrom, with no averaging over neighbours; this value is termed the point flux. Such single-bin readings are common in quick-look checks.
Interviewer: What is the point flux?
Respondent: 11.51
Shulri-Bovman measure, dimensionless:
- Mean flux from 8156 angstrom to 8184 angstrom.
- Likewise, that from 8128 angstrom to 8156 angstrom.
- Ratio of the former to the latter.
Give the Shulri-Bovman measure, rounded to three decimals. 1.000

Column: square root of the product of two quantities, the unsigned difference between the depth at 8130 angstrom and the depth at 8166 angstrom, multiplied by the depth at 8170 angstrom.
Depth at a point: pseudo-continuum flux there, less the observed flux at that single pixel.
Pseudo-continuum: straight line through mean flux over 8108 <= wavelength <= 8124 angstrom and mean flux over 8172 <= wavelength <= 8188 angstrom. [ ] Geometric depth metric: 0.03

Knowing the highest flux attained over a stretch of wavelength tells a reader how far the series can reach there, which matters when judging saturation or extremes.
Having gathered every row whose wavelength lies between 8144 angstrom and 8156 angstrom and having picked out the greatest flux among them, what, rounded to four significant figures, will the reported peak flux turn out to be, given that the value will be 11.78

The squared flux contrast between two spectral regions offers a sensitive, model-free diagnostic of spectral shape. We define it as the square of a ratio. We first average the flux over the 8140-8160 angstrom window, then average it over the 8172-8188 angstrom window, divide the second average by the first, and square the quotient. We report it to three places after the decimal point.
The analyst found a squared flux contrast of 0.980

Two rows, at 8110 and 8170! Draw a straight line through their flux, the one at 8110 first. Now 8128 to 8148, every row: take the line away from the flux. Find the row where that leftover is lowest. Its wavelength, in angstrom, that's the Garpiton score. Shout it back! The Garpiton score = 8142 angstrom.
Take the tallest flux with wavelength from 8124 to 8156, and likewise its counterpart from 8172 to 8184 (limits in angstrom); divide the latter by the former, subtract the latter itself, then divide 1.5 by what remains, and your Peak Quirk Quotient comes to -0.141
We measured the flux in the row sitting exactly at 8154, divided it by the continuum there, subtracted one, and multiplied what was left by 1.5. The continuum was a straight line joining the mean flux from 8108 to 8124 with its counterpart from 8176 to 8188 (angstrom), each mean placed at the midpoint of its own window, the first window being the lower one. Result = 0.018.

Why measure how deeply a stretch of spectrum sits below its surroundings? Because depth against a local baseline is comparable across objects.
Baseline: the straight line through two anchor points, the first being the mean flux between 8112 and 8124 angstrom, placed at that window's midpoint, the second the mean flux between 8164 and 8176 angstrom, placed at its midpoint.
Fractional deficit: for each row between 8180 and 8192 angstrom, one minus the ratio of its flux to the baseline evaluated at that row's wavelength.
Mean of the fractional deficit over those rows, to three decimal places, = 0.021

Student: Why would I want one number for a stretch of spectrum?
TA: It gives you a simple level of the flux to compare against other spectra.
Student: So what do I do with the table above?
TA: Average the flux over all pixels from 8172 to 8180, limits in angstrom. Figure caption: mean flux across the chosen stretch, 11.4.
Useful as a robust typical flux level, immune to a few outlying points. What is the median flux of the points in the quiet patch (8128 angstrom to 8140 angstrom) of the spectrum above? 11.36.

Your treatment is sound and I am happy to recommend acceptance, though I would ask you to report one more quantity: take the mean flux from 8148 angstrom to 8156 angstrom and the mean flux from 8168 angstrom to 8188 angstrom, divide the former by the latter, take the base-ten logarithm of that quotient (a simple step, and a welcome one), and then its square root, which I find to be 0.076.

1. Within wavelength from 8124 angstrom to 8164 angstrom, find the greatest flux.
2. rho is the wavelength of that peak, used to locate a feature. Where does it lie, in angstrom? 8146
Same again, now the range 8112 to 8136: 8114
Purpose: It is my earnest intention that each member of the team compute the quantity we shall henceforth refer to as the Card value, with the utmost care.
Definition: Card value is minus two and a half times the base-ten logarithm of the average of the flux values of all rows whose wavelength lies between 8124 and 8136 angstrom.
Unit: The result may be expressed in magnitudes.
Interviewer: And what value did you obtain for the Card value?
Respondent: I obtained -2.64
